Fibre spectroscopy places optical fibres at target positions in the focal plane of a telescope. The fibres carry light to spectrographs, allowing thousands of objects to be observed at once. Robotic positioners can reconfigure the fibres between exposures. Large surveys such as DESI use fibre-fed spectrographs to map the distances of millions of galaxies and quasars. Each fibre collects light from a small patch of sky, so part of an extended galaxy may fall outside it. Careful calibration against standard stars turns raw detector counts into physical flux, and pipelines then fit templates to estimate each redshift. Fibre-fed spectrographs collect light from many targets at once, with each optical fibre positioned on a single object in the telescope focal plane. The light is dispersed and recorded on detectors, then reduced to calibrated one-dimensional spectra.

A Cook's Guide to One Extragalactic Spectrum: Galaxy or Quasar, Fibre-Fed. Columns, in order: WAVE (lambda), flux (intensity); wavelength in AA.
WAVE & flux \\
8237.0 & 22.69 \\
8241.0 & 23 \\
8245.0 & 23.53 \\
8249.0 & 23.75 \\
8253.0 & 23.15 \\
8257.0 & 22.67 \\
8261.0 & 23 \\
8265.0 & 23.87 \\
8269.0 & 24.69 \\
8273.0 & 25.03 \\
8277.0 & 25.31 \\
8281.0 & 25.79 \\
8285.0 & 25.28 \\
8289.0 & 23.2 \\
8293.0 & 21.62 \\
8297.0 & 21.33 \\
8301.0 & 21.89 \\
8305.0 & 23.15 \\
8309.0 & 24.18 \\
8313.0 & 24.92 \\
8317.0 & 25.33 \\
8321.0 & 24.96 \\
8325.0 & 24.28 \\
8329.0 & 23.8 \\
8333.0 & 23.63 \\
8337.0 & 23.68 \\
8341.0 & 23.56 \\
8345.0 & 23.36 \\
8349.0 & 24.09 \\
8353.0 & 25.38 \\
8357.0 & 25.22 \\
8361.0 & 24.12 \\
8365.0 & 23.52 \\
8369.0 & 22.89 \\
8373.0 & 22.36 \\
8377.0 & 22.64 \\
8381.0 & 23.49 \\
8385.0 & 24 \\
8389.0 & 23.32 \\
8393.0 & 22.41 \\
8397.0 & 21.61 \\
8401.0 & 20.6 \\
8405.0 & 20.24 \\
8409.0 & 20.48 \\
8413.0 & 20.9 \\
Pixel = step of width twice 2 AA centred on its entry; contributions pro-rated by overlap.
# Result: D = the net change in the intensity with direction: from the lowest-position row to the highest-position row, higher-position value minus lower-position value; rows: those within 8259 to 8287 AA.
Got 2.3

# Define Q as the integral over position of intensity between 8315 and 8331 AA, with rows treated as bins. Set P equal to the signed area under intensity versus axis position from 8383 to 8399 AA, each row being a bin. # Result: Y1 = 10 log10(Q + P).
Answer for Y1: 28.8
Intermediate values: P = 365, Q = 393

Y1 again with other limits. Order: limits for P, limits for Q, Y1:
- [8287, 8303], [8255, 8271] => 28.6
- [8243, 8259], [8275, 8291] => 28.9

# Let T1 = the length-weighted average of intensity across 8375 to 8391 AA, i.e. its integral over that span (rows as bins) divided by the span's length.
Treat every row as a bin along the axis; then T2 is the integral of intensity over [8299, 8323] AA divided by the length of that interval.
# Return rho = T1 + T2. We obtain 47.4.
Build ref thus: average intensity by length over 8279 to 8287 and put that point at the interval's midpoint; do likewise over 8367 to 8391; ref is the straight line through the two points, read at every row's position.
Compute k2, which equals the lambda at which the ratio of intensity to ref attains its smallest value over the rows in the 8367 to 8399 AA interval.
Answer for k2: 8397.0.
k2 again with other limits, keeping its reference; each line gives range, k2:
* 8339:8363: 8345.0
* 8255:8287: 8257.0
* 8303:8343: 8305.0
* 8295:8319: 8297.0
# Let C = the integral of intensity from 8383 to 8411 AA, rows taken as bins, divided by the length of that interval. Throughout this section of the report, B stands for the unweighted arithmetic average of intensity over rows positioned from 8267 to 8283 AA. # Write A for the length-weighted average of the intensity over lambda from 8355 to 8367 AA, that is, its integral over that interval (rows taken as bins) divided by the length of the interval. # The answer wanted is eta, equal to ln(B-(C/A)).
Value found 3.19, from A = 24.3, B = 25.2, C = 21.8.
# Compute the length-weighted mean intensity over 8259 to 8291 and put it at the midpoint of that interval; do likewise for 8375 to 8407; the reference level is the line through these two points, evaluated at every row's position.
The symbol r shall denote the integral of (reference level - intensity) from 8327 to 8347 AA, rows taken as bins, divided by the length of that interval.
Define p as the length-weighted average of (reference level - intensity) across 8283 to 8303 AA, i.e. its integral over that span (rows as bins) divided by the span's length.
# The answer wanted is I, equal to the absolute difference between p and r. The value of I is 1.8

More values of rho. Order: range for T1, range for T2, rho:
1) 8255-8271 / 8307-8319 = 48.4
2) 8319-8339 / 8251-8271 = 47.5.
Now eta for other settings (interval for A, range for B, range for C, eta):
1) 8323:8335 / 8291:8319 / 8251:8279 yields 3.10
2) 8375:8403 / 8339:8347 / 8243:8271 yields 3.11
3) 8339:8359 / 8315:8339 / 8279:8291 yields 3.15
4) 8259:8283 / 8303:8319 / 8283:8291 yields 3.15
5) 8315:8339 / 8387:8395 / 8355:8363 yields 3.08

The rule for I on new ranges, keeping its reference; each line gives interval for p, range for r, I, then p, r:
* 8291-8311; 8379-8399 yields 2.2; 1.6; -0.6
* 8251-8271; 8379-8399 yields 2.0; 1.3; -0.6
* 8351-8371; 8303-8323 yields 0.6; -1.4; -0.7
